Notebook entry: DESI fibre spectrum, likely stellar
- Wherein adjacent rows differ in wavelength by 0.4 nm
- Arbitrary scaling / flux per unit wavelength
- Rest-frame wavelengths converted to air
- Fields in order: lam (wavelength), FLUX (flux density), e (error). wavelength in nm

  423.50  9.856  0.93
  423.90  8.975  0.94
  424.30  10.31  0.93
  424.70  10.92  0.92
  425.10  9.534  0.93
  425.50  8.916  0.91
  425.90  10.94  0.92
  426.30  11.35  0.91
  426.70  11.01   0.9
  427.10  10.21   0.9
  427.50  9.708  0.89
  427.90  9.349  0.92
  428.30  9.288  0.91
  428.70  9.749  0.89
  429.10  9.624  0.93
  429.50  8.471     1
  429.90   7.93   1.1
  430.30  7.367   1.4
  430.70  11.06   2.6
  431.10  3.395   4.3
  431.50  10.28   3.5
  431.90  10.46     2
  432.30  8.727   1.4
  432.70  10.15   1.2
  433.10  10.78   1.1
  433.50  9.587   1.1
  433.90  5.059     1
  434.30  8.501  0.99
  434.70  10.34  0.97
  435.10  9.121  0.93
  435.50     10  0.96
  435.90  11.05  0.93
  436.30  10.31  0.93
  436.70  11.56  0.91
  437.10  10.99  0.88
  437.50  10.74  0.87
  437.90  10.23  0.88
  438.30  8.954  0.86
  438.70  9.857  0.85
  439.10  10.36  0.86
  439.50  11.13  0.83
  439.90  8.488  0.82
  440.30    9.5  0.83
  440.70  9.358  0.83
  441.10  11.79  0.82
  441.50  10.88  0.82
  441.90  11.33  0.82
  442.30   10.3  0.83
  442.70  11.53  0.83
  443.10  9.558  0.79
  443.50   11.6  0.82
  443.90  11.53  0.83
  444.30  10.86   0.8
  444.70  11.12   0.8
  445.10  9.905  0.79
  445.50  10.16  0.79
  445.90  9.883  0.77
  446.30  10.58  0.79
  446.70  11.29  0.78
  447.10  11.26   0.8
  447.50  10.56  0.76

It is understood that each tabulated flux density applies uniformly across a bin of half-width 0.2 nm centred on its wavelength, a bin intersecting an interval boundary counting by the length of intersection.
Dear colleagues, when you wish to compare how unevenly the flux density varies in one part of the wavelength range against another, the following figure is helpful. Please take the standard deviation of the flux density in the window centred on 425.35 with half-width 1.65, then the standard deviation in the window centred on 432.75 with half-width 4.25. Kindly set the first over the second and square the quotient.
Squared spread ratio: 0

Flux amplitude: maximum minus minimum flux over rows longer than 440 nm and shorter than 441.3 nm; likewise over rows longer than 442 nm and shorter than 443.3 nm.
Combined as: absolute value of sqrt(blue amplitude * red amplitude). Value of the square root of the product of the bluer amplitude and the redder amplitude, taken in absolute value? 2.2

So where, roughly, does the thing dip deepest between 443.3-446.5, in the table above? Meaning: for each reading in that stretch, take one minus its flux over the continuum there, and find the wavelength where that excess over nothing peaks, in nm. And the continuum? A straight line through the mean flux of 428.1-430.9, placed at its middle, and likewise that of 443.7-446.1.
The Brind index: 445.90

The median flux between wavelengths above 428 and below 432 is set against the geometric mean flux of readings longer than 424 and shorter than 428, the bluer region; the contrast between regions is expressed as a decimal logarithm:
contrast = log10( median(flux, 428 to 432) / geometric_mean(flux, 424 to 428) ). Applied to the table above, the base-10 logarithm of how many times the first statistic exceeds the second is -0.03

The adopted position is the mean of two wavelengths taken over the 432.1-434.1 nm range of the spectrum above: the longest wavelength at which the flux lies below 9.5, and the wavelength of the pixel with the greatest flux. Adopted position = 433.50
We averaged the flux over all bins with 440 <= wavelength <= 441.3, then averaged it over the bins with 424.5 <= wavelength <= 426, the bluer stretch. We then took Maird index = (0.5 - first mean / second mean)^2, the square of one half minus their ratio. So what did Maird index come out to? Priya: 0.26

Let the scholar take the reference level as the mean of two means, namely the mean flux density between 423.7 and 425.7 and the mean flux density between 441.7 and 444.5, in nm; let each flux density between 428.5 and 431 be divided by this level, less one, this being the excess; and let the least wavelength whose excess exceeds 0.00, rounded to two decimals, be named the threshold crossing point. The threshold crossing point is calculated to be 430.70 nm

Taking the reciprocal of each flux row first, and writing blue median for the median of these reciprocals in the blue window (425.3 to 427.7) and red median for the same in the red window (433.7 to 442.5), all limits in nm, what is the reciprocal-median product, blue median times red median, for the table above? 0.0092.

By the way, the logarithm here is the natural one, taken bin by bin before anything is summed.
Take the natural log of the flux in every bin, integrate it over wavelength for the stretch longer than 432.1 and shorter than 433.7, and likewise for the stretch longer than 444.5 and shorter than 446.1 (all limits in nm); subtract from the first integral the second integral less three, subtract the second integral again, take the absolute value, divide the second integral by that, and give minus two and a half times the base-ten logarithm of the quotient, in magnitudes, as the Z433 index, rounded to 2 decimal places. -1.67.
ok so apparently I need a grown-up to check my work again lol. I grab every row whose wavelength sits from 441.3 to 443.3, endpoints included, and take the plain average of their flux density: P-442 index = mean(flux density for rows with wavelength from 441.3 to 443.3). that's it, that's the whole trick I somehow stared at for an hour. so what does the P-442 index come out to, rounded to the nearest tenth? 10.7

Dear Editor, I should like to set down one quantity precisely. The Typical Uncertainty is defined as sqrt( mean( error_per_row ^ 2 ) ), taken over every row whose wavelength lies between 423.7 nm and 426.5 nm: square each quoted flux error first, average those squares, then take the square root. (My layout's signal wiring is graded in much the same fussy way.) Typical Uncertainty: 0.923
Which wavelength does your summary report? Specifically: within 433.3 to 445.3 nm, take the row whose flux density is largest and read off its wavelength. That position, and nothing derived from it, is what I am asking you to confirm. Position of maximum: 441.10 nm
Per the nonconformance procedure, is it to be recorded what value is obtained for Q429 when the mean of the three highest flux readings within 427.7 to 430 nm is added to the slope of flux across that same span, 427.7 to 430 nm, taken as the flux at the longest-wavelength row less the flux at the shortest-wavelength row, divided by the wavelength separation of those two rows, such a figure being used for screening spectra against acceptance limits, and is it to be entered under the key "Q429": 8.86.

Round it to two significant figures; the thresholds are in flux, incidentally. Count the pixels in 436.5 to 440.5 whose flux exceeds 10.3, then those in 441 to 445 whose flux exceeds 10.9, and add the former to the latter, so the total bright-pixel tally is 11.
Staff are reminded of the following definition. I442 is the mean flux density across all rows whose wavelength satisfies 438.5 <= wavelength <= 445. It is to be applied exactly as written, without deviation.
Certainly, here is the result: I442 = 10.6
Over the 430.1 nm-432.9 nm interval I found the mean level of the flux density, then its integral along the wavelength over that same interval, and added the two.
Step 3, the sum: 33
